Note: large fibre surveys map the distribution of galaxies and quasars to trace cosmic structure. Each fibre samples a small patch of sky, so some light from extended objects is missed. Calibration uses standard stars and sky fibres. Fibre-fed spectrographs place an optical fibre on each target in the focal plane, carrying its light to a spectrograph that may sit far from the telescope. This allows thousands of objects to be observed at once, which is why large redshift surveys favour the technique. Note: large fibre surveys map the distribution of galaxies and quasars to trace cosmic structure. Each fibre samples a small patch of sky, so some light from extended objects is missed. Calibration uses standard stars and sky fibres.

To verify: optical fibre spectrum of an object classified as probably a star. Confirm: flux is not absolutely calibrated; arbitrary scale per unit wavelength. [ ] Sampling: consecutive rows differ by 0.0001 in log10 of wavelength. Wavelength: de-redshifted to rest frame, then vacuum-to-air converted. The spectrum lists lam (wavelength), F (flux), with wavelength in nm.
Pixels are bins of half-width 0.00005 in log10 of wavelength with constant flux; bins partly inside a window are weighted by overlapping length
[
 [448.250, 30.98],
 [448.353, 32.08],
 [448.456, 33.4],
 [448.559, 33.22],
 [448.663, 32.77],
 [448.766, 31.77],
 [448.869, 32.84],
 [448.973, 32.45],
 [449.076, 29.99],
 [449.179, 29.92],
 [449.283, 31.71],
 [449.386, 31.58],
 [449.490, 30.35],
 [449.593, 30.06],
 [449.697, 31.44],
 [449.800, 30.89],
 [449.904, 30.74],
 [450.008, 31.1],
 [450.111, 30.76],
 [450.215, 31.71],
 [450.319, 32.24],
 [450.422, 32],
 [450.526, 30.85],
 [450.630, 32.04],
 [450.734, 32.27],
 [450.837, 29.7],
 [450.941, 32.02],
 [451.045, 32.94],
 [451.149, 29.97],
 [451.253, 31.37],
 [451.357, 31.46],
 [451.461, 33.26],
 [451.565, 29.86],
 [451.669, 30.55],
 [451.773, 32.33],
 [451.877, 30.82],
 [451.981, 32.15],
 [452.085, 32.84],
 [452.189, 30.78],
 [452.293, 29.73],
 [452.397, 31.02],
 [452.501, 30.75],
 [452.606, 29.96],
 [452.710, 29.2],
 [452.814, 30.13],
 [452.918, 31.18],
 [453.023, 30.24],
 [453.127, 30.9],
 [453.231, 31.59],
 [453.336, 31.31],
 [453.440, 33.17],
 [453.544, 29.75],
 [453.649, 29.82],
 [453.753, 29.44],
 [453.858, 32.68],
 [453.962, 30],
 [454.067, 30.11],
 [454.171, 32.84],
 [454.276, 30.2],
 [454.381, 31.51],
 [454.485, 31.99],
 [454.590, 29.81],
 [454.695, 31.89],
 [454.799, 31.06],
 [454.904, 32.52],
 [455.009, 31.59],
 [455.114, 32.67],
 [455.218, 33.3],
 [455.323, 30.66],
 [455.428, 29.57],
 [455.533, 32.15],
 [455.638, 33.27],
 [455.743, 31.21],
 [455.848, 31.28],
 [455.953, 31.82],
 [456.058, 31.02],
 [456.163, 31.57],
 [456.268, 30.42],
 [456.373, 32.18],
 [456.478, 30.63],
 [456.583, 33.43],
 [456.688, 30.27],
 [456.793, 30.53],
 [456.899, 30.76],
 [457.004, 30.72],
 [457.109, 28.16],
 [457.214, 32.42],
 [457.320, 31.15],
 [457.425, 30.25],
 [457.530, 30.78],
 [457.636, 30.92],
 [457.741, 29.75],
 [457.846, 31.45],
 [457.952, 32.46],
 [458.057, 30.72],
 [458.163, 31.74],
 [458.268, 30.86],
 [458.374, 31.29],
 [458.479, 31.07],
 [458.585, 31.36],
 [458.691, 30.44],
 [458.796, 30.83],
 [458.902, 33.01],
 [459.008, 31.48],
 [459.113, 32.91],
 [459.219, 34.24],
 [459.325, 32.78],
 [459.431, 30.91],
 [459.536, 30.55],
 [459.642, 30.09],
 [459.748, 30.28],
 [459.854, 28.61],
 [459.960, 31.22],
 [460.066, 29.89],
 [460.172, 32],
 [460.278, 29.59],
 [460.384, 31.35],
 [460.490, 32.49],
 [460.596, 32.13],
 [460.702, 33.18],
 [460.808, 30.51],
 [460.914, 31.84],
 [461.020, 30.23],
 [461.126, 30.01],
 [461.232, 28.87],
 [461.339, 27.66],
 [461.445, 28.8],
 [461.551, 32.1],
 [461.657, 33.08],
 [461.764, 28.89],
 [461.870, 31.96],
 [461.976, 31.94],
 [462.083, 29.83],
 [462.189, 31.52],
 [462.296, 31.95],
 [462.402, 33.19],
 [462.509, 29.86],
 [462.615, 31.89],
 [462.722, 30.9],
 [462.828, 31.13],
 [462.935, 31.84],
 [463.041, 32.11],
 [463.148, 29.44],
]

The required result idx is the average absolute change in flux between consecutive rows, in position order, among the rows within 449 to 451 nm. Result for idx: 0.86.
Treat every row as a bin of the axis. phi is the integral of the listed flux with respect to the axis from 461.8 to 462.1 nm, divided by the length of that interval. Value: 31.3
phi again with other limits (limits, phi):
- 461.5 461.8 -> 31.5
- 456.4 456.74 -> 31.5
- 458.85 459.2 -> 32.6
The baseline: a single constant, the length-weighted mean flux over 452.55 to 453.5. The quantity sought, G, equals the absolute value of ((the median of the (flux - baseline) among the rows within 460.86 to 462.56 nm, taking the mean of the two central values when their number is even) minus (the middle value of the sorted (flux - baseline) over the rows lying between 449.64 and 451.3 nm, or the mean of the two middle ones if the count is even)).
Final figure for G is 0.5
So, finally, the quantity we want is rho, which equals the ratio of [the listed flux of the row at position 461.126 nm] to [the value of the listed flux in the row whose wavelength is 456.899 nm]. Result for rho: 0.98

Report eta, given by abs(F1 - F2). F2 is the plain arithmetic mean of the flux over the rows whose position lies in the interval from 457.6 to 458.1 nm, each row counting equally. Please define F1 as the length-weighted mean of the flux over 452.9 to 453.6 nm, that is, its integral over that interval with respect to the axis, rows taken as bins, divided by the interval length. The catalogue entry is 0.08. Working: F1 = 31.1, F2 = 31.1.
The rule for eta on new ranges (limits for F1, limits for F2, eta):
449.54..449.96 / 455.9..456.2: 0.70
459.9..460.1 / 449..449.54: 0.19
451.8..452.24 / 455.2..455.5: 0.53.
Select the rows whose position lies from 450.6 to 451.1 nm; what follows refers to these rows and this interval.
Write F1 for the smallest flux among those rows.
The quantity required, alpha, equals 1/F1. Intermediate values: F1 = 29.7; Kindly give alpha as 0.0337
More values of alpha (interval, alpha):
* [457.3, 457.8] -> 0.0336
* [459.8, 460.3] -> 0.0350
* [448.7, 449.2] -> 0.0334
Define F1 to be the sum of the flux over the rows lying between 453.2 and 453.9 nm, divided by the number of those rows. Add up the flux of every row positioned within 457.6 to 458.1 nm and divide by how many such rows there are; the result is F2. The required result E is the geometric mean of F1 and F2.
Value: 31.1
